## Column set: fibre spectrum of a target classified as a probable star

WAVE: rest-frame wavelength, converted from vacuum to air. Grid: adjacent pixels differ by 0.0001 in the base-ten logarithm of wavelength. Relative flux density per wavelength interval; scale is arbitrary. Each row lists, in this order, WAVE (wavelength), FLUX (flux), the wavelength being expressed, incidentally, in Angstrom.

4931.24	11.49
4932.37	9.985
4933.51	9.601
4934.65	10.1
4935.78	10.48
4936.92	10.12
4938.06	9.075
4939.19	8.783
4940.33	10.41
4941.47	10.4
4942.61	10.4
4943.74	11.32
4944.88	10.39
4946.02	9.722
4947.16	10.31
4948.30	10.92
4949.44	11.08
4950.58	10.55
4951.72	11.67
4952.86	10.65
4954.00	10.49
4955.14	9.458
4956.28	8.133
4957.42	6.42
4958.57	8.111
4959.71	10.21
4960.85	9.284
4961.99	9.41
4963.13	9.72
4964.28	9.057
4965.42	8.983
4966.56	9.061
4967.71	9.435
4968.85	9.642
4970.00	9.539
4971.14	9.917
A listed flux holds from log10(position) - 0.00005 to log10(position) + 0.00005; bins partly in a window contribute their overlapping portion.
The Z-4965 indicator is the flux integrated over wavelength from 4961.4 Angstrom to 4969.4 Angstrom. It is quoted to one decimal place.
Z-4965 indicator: 74.7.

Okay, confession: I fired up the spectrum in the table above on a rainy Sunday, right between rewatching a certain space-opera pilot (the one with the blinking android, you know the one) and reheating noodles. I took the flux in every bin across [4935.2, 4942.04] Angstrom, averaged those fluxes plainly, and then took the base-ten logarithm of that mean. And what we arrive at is 0.99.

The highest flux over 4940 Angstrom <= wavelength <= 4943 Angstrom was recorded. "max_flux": 10.41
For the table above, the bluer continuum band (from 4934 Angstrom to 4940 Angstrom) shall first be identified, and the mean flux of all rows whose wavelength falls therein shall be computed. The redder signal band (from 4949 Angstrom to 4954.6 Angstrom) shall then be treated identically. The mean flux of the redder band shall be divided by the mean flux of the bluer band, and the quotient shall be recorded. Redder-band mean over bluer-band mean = 1.12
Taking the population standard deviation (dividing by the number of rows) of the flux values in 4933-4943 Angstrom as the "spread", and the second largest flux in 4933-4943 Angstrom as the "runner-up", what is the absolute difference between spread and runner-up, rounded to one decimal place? 9.8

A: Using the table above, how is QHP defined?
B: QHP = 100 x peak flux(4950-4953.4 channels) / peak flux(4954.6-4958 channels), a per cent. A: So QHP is 123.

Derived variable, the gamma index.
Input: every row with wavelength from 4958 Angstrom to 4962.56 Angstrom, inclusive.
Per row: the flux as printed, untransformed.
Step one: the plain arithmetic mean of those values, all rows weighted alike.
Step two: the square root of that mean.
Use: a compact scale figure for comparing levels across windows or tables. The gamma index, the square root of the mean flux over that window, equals 3.04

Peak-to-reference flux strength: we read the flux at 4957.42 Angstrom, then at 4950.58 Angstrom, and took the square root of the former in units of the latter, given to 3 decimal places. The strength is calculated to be 0.780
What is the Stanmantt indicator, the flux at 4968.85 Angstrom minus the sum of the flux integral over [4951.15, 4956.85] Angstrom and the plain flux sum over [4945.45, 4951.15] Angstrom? -100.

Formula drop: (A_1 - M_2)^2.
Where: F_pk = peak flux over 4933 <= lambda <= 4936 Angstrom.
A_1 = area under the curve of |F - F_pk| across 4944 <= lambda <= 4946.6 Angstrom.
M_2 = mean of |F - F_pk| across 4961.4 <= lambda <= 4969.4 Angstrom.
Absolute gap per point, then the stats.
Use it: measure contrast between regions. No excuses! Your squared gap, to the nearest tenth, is 0.0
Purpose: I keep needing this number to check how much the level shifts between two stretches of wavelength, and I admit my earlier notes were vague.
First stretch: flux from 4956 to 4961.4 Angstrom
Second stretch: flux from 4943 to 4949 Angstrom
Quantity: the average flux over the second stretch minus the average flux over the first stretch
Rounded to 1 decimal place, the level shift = 2.1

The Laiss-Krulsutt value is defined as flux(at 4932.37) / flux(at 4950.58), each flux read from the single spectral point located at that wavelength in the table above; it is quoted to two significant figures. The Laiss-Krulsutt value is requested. 0.95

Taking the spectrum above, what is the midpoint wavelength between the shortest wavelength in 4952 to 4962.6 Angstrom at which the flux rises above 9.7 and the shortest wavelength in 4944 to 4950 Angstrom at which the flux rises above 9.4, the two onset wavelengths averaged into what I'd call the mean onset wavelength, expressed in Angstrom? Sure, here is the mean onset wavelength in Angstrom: 4948.9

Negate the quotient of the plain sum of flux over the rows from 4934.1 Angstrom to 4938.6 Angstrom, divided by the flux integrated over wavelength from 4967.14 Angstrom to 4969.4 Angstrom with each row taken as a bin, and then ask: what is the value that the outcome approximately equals -1.8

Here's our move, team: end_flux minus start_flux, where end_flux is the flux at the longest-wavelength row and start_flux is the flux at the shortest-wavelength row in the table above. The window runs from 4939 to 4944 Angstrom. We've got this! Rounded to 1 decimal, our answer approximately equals 2.5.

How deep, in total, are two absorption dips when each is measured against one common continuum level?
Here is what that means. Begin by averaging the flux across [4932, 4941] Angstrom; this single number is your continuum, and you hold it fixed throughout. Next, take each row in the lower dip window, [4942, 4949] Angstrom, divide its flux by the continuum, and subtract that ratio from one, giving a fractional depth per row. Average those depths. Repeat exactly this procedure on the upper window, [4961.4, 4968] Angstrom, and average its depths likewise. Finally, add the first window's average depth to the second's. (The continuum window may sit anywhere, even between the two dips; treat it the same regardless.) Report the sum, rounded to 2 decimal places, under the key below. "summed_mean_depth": -0.02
